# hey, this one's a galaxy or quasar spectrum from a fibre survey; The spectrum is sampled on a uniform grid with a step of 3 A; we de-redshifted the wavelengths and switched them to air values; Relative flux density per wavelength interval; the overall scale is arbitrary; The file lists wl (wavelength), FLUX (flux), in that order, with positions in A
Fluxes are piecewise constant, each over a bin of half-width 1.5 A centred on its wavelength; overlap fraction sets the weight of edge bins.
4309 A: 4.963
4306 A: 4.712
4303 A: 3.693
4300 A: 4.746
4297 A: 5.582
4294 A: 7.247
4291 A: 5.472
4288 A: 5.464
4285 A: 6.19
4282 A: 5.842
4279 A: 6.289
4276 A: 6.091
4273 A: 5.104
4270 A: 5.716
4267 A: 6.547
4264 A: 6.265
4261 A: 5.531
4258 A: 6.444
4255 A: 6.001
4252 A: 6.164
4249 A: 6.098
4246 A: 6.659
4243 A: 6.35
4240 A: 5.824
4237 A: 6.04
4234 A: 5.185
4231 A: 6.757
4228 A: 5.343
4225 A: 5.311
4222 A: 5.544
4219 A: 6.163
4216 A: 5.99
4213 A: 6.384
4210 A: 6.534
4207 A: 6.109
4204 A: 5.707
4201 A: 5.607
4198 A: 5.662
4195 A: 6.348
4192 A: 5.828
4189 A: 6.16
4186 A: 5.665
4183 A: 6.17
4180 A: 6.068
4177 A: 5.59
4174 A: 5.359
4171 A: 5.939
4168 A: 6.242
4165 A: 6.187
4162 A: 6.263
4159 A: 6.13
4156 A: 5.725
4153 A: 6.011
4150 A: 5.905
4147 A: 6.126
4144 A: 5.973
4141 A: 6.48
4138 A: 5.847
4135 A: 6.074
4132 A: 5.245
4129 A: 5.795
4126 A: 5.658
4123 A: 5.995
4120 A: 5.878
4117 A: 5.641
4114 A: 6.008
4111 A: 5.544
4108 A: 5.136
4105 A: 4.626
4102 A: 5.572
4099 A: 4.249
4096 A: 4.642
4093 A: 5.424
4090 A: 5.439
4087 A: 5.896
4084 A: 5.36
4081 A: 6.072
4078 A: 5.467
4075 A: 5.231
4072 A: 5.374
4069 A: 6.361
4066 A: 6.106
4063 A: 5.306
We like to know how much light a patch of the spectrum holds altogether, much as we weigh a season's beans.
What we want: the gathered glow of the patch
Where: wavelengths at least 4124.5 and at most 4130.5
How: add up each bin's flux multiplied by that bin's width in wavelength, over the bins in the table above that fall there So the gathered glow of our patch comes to 34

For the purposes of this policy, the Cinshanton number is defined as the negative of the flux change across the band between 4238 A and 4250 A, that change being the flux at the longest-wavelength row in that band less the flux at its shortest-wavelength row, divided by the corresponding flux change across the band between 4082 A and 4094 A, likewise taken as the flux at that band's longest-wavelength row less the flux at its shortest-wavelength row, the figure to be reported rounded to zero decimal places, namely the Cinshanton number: -4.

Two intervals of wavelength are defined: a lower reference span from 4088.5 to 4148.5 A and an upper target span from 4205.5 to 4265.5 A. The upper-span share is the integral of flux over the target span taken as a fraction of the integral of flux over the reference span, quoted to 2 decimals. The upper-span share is 1.08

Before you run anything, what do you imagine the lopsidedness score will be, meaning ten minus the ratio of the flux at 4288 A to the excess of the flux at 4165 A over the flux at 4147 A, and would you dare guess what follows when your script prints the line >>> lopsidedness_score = -80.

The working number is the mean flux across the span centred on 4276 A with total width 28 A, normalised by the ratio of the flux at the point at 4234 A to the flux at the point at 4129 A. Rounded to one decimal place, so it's 6.6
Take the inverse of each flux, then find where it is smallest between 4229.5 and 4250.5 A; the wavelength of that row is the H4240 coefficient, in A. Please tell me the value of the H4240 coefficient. 4231 A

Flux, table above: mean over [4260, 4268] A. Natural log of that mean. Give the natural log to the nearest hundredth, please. 1.81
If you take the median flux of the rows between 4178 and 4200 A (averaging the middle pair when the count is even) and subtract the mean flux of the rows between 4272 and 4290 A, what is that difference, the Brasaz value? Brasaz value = 0.2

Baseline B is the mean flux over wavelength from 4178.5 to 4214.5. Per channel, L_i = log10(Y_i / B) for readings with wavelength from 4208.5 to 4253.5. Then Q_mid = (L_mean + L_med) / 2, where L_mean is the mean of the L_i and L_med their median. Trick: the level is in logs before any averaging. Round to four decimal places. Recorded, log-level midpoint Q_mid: 0.0022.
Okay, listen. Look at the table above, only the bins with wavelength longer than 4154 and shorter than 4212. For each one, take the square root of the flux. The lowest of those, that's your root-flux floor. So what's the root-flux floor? 2.31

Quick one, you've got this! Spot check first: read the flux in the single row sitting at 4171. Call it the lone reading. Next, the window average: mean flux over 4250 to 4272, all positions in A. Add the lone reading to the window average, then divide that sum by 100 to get 0.120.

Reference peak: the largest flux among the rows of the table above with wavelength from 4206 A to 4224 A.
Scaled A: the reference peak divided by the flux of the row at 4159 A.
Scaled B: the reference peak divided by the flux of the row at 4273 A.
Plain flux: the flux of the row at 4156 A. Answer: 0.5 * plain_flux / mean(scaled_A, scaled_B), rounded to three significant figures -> 2.44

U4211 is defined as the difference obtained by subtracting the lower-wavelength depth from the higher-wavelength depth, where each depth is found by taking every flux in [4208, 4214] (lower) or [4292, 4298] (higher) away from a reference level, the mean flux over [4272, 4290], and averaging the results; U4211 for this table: 0.0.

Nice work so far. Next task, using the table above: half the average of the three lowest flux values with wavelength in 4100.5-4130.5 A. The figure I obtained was 2.55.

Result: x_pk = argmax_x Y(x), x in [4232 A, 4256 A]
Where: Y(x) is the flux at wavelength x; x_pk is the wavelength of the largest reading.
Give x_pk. 4246 A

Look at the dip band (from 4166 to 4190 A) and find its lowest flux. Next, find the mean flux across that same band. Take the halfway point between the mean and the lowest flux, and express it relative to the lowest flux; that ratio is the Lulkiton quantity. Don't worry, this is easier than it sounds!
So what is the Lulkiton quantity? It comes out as 1.050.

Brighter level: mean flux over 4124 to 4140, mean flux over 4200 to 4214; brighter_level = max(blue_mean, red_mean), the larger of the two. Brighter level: 6.07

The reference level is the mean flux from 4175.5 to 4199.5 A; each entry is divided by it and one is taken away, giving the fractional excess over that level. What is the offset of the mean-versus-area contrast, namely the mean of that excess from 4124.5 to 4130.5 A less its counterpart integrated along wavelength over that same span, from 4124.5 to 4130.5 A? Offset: 0.18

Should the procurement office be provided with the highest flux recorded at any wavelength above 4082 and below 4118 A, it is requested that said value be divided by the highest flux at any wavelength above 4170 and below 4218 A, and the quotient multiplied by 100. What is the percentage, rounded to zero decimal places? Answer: 92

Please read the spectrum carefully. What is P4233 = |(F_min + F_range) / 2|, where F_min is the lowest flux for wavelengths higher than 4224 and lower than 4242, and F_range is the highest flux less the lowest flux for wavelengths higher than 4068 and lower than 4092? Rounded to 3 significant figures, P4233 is 3.16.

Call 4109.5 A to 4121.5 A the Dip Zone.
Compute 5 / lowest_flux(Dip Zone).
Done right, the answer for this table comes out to 0.902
